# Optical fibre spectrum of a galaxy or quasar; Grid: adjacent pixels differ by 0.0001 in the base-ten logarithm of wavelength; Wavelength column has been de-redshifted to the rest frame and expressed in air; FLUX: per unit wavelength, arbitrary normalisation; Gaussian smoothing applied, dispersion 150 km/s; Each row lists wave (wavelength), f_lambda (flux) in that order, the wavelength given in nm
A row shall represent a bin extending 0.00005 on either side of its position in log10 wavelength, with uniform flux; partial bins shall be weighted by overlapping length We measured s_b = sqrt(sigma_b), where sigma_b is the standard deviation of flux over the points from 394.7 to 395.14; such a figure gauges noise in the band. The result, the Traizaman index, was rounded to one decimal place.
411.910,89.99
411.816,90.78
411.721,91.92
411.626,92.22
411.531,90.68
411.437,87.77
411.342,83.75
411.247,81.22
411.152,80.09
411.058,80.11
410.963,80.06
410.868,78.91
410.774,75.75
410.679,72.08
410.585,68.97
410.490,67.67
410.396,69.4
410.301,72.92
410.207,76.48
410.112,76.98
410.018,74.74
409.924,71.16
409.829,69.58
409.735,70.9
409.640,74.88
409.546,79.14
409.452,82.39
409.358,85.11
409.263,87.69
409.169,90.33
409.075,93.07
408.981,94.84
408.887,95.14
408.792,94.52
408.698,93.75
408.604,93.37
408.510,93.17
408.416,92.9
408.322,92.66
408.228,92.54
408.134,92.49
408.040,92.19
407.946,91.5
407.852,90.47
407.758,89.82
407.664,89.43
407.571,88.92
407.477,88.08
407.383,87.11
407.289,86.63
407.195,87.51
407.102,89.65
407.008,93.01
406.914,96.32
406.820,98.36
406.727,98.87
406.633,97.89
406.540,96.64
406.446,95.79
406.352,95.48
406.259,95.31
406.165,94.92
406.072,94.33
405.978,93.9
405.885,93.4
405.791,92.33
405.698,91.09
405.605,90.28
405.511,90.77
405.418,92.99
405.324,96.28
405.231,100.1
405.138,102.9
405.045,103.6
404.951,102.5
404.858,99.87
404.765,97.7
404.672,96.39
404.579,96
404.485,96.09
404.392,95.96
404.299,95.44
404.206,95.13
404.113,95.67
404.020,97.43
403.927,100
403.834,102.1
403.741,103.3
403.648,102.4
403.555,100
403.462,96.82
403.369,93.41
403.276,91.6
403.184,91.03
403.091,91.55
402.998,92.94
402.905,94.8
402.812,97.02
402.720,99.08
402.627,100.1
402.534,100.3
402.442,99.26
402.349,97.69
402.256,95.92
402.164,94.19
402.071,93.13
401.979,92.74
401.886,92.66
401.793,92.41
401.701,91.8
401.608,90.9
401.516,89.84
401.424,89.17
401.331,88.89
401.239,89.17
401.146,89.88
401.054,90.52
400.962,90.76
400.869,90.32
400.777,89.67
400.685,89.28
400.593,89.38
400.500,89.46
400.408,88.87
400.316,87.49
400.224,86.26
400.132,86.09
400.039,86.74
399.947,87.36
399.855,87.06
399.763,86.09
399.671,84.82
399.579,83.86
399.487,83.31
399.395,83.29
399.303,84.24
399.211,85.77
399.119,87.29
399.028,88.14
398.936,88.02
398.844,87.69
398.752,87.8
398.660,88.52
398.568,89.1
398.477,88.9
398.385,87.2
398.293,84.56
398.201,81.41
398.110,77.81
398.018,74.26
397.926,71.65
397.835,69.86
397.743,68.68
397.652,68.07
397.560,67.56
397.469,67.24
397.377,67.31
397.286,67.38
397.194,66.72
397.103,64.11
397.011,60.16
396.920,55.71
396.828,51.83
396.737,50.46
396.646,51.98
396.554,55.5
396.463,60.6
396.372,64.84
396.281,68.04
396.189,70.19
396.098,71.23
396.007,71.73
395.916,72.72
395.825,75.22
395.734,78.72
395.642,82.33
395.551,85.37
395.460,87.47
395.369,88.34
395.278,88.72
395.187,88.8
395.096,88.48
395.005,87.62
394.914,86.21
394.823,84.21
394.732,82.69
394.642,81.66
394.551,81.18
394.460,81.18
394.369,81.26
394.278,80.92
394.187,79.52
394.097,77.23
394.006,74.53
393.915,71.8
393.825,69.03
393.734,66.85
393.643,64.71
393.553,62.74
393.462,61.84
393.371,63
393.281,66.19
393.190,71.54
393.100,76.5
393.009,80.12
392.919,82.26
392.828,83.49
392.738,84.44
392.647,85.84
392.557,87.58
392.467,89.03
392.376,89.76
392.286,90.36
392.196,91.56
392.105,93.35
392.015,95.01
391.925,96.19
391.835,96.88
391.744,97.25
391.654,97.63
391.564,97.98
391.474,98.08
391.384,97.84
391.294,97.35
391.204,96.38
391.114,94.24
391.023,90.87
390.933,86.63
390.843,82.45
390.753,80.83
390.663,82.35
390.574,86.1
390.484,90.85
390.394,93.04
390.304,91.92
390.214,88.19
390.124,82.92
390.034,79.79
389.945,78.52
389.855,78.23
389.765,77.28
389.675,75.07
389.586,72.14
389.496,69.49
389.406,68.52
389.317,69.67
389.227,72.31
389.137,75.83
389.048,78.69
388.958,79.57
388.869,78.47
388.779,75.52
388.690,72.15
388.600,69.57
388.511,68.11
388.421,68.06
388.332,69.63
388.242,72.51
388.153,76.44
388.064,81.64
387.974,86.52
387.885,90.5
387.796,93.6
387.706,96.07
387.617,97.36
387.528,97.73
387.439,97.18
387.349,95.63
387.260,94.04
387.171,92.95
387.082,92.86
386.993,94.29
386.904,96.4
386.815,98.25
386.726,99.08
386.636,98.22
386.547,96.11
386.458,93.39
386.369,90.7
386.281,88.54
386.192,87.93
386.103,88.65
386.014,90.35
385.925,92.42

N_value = 1.5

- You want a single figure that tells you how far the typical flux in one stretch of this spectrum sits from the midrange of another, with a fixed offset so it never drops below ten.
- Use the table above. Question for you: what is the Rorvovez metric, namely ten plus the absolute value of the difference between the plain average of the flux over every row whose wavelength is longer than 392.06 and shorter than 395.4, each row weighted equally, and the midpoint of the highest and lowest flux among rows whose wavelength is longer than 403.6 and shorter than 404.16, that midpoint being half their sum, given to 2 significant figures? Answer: 29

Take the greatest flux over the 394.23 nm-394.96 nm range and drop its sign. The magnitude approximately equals 86.2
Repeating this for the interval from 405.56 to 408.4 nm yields 98.9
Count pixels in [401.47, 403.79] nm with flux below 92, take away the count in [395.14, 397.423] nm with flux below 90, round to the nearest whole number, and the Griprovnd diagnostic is -19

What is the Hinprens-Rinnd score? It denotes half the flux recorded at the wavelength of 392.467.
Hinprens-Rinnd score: 44.5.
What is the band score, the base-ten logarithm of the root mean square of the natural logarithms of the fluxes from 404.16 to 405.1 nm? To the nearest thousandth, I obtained 0.661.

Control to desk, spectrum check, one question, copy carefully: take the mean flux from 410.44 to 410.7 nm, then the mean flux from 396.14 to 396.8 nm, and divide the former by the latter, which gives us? 1.16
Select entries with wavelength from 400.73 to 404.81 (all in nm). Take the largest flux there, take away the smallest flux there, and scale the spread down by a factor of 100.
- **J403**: 0.14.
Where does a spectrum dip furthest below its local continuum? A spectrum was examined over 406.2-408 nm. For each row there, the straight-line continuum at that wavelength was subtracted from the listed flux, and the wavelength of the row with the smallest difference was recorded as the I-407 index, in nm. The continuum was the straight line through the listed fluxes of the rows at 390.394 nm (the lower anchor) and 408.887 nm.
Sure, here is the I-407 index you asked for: 407.289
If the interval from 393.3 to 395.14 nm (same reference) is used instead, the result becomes 393.462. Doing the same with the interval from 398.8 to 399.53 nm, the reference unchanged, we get 399.395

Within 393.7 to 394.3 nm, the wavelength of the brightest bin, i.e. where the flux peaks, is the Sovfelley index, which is 394.278 nm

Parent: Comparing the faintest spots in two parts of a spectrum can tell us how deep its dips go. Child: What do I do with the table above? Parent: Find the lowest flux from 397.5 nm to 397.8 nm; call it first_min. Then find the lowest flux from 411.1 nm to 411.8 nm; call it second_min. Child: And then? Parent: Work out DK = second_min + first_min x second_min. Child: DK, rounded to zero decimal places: 5491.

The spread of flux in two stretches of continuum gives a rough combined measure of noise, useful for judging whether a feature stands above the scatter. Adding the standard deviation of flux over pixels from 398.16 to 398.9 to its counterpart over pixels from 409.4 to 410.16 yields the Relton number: 7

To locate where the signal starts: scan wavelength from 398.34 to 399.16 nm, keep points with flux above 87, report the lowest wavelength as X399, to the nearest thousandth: 398.385 nm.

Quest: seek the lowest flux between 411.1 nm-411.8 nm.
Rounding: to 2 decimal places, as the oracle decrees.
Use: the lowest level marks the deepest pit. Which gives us 80.09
